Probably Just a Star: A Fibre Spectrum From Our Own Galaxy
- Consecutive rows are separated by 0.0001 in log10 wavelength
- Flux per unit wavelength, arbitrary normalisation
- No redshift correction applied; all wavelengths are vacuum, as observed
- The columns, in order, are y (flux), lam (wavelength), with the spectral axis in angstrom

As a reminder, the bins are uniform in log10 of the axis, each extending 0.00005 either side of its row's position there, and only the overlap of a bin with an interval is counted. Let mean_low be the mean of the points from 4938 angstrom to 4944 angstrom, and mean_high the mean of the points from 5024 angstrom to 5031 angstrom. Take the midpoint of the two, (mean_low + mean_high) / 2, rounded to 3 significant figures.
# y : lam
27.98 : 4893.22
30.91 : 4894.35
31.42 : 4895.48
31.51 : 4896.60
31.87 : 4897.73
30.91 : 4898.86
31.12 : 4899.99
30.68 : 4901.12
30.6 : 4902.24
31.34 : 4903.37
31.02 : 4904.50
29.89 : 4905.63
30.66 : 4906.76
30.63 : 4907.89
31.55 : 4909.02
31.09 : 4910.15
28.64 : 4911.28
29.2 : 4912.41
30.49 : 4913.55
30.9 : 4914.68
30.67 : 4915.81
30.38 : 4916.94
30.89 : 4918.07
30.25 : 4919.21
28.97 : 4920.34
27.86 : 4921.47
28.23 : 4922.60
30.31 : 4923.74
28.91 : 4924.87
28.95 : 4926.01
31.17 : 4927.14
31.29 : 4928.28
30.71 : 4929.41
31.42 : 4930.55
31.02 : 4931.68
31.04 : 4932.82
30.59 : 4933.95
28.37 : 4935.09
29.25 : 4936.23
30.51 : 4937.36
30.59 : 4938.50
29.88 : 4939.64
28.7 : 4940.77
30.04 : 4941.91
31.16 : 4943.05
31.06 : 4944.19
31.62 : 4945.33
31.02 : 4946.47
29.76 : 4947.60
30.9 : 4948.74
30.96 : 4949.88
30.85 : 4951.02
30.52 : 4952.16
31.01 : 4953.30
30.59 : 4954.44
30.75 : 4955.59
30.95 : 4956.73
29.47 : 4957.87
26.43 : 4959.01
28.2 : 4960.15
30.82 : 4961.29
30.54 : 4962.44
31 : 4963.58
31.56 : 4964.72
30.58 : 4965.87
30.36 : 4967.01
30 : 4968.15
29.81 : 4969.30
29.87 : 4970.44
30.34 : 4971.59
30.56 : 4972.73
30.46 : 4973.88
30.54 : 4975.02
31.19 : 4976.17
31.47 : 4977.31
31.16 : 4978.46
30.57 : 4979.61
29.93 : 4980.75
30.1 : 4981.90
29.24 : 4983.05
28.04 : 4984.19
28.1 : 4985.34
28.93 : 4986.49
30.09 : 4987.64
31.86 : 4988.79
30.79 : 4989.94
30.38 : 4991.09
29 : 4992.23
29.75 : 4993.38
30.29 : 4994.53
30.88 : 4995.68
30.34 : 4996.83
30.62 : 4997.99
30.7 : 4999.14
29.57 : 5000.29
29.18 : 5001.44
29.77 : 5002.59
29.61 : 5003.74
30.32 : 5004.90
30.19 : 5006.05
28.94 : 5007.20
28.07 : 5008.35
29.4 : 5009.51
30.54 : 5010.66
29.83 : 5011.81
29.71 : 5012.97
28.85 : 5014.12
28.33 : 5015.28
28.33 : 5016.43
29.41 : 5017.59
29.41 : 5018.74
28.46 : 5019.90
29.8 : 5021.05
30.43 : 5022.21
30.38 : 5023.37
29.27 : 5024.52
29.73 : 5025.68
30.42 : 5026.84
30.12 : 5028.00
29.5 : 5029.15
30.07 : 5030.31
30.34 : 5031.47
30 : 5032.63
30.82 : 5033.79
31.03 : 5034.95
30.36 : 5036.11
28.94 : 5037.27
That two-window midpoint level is 30.0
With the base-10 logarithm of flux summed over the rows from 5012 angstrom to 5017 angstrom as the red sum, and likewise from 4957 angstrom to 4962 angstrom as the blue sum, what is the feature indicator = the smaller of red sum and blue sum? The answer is 5.83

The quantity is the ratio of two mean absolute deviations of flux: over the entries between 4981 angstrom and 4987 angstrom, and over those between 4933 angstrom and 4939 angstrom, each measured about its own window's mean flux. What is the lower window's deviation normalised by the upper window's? 1.3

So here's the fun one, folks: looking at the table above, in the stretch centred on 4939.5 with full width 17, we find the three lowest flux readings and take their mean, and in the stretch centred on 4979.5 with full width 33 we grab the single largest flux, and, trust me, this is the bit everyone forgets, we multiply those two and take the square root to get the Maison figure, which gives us 30.28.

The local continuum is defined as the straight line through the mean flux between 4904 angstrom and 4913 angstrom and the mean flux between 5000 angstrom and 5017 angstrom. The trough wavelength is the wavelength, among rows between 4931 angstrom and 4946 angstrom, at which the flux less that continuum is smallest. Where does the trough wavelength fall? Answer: 4935.09 angstrom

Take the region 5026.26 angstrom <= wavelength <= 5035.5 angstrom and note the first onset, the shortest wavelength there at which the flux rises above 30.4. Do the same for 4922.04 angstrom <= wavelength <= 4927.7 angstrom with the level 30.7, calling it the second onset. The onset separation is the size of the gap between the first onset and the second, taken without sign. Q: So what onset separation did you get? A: 99.7 angstrom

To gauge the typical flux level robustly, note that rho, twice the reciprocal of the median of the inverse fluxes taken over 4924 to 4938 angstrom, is 61.3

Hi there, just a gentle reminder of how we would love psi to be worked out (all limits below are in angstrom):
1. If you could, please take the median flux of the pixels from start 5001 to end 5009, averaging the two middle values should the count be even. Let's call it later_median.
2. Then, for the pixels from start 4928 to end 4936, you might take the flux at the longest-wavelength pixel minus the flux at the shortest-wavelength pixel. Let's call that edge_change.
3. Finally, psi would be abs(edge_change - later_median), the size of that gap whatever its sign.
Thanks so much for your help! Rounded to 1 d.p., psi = 32.5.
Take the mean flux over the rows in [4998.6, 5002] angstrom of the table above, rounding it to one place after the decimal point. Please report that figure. 29.8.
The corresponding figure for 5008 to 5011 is 29.3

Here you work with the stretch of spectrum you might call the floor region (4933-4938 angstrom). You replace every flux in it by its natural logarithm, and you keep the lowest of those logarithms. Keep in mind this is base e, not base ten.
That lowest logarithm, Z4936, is 3.35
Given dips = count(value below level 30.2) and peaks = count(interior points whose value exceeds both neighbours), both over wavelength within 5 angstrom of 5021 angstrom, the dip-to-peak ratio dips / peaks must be 7.0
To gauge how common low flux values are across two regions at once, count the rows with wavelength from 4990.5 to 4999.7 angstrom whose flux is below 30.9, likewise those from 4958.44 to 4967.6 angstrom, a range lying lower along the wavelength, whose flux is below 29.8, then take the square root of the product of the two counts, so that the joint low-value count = 4.0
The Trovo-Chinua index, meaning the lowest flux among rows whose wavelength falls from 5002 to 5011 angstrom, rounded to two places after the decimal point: 28.07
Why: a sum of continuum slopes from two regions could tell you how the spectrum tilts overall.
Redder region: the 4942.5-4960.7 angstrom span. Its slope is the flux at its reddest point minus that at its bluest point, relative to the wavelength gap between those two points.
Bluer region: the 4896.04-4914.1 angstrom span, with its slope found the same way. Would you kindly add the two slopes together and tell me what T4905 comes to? -0.23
